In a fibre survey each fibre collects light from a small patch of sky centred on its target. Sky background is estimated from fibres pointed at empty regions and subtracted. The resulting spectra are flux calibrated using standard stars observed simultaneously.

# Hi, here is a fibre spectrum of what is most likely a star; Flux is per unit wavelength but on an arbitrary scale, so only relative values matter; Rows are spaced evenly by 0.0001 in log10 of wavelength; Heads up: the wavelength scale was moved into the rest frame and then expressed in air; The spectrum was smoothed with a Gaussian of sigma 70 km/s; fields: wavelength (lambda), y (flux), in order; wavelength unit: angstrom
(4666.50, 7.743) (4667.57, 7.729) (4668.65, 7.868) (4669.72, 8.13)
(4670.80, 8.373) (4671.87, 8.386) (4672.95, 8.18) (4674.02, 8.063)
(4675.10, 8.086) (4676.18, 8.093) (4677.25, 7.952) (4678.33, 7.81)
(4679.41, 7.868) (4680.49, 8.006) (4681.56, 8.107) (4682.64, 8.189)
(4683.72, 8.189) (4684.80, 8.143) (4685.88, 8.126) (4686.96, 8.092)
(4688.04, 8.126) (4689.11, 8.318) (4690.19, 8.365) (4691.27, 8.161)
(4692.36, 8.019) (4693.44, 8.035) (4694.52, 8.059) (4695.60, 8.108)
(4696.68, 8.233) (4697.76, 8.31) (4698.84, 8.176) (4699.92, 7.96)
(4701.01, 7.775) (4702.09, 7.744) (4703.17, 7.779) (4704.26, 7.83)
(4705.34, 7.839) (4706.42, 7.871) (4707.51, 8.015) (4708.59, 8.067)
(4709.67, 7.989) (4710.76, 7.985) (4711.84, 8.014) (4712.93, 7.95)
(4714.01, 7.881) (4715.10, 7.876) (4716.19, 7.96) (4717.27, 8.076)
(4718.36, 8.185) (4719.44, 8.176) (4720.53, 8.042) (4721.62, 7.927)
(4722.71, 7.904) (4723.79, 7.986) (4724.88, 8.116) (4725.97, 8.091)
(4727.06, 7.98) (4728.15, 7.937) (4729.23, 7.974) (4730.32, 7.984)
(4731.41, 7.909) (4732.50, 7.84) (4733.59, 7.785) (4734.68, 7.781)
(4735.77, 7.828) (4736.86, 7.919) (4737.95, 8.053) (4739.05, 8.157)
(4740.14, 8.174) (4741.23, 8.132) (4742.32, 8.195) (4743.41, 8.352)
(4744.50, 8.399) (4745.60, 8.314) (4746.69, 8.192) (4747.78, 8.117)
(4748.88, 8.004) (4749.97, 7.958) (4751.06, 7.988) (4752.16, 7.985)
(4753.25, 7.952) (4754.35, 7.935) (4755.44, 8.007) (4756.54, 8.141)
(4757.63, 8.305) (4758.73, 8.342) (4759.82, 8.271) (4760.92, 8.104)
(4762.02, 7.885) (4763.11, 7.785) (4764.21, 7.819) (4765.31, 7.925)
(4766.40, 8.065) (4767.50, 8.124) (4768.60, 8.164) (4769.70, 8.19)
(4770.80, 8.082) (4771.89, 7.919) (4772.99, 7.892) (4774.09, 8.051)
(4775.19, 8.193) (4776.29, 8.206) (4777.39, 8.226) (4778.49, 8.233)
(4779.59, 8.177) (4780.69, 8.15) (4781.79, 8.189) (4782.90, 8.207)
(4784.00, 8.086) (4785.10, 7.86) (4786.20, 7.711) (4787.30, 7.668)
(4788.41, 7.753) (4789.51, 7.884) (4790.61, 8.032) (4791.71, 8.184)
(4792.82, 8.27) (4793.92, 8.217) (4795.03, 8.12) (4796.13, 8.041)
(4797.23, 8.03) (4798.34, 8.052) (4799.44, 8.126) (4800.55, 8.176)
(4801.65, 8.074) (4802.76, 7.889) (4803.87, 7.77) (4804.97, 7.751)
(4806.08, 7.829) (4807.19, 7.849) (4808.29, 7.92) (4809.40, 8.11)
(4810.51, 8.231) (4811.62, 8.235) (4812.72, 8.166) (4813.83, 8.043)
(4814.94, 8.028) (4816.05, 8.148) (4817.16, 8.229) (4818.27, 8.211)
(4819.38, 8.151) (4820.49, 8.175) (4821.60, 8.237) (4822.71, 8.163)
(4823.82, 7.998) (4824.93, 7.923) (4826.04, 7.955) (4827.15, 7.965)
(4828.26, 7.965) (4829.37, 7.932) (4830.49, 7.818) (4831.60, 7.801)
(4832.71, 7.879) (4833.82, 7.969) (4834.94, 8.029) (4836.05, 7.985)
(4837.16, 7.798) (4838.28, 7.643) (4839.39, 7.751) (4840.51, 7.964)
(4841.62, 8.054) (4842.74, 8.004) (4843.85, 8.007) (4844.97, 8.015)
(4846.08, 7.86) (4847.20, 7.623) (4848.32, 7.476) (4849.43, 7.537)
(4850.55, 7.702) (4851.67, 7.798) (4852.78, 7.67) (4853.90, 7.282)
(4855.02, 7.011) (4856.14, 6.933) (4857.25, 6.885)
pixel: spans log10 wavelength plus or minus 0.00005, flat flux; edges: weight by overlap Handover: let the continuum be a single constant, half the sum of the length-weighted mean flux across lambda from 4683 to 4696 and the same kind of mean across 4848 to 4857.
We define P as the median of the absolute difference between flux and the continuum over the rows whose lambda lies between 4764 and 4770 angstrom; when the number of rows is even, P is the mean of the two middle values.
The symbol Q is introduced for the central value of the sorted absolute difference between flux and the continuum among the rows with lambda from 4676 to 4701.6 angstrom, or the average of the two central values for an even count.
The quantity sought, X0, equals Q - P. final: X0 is 0.01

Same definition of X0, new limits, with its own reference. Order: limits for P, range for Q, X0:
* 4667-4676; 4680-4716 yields -0.07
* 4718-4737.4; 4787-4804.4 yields 0.09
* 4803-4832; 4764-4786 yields 0.12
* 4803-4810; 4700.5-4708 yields -0.01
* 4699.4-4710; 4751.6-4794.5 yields 0.23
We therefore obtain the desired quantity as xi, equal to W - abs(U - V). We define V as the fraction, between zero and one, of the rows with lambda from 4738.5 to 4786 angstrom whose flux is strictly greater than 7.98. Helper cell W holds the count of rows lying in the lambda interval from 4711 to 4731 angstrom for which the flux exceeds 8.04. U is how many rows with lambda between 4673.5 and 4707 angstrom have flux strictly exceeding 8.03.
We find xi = -12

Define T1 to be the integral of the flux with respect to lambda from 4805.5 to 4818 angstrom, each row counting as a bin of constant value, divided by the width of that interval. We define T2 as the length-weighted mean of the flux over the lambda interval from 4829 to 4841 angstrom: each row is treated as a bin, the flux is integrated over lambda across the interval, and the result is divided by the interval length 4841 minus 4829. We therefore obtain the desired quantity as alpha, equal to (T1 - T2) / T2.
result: 0.03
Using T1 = 8.07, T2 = 7.86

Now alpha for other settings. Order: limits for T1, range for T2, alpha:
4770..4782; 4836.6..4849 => 0.04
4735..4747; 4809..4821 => 0.00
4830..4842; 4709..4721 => -0.02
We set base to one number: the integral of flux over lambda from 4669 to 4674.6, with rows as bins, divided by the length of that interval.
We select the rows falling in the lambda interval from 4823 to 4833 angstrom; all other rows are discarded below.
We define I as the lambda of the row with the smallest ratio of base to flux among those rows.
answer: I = 4823.82 angstrom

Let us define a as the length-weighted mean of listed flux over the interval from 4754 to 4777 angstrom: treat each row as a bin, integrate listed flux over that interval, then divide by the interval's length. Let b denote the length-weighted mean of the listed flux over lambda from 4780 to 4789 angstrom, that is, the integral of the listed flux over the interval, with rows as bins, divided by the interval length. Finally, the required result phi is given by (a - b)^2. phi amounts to 0.014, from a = 8.07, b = 7.95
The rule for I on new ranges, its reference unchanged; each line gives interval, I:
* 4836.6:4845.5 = 4841.62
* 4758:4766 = 4758.73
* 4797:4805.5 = 4800.55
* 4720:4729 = 4724.88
